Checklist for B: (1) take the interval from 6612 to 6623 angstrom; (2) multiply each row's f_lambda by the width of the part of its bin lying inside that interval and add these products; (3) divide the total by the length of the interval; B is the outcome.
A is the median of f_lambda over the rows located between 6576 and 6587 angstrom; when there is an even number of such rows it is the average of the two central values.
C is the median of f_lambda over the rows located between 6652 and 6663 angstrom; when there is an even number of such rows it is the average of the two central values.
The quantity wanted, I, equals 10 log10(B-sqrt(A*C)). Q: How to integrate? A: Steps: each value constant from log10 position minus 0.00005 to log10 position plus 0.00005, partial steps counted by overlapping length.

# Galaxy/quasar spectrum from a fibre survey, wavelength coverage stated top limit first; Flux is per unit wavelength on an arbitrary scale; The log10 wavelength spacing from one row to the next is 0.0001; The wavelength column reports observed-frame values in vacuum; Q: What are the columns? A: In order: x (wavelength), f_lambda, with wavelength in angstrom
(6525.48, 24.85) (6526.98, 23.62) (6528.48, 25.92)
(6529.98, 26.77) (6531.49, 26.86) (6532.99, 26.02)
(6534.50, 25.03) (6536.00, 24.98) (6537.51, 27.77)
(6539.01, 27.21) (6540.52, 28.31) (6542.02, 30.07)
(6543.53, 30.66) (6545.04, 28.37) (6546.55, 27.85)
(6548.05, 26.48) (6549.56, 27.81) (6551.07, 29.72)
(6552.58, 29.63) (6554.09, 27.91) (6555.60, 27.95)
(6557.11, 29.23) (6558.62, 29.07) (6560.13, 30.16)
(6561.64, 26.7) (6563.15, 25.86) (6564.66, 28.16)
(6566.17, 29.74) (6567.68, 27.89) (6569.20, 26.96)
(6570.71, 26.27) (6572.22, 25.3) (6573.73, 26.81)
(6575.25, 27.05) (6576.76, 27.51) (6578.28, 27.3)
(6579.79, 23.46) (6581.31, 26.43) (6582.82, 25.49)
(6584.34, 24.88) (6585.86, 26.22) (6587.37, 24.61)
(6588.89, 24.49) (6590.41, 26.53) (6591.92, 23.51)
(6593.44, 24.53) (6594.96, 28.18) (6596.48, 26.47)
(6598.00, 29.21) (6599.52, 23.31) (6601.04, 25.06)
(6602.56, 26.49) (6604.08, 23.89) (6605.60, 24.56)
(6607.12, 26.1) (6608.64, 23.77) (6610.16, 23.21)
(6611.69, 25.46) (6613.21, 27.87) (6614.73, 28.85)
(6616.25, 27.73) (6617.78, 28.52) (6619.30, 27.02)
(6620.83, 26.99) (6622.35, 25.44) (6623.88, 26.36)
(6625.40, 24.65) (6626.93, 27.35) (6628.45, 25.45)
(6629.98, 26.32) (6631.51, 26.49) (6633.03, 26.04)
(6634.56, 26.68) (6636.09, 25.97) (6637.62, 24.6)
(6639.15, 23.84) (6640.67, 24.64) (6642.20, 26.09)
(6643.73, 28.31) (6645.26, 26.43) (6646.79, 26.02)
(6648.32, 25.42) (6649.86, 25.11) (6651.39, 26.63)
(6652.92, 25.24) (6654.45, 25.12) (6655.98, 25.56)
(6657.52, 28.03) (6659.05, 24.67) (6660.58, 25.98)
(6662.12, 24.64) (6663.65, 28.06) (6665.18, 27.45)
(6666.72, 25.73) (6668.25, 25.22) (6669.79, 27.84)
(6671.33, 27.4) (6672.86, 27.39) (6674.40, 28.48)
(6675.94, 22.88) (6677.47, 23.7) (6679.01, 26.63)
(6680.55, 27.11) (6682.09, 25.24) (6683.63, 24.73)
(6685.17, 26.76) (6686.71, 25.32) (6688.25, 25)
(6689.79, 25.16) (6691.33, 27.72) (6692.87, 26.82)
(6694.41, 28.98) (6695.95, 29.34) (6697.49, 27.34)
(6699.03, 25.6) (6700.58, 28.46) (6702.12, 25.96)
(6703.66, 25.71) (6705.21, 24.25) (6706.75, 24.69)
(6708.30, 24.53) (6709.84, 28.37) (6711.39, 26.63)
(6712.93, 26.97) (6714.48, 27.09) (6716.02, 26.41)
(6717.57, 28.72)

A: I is 2.3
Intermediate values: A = 26.2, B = 27.4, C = 25.2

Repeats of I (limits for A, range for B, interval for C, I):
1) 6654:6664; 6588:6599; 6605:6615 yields -2.7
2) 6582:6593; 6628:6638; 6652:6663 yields -0.3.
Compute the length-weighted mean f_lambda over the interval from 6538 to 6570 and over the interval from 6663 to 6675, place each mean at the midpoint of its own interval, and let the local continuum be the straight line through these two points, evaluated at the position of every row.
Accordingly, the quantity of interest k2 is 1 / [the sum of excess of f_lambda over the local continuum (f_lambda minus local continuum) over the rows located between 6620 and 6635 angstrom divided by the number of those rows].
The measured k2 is -0.70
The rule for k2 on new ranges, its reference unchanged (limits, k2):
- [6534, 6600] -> -0.86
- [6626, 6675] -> -0.86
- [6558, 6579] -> -1.38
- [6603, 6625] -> -0.62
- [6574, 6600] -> -0.46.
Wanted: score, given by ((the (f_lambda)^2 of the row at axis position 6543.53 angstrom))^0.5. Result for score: 30.7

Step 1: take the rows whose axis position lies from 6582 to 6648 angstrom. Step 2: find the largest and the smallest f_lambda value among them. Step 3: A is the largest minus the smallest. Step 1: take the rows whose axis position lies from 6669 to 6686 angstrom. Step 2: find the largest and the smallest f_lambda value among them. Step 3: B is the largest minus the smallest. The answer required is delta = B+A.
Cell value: 11.6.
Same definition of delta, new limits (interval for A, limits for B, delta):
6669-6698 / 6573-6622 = 12.5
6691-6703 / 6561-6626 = 10.3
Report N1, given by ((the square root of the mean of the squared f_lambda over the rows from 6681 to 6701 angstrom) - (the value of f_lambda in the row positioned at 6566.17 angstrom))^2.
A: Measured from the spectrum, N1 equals 9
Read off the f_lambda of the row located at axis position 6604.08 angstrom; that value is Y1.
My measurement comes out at 23.89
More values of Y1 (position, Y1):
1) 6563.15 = 25.86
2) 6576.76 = 27.51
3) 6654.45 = 25.12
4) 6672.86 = 27.39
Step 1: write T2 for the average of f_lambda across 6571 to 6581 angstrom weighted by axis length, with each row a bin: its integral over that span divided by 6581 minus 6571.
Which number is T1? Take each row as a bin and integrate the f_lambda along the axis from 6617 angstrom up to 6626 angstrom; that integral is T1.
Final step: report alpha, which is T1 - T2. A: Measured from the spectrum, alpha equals 212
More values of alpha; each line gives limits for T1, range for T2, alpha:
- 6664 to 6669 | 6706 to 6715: 105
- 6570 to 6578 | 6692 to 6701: 185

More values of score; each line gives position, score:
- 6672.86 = 27.4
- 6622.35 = 25.4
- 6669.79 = 27.8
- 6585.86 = 26.2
